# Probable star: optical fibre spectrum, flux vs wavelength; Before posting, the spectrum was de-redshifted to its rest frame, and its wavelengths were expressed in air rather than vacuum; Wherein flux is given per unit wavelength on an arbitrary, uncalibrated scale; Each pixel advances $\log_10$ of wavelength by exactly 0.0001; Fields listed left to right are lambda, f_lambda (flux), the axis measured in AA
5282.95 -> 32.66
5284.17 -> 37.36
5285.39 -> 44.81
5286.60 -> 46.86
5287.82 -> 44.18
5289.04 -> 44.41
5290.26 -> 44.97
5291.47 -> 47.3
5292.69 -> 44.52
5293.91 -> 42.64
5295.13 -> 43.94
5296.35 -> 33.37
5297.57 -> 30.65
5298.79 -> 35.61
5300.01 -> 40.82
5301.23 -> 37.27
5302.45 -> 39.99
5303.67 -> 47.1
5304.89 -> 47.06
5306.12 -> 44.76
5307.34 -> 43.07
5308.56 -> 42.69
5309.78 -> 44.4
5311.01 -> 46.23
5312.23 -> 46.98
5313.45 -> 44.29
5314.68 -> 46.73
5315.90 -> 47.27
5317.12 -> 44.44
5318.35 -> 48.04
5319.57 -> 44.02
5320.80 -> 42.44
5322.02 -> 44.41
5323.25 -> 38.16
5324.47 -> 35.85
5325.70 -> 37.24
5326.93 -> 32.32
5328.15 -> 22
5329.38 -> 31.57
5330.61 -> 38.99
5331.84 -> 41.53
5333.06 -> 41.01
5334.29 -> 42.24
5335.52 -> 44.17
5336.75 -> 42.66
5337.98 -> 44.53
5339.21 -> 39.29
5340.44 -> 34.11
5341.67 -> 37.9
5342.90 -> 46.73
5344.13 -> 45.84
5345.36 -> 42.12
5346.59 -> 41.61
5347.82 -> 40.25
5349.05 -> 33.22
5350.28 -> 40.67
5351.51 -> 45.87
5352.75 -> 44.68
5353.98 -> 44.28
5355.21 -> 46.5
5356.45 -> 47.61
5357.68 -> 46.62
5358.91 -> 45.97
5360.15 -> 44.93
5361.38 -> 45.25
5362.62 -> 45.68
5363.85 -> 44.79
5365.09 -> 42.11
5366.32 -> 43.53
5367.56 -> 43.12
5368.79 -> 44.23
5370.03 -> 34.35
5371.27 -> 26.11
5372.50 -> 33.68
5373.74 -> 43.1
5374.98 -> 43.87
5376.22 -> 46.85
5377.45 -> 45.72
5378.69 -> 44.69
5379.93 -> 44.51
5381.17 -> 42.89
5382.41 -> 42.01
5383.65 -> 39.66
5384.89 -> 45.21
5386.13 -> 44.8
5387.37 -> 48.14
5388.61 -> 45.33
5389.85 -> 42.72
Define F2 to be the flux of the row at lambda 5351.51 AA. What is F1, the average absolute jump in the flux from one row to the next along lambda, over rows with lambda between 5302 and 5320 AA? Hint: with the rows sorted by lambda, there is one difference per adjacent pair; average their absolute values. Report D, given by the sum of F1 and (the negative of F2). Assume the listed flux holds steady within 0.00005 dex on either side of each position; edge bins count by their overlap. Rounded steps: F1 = 2.3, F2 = 45.87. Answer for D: -43.6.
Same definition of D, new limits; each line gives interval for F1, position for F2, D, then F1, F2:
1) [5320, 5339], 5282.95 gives -28.8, 3.8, 32.66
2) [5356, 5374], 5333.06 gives -37.8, 3.2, 41.01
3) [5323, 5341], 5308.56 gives -38.7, 4.0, 42.69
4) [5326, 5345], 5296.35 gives -29.0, 4.3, 33.37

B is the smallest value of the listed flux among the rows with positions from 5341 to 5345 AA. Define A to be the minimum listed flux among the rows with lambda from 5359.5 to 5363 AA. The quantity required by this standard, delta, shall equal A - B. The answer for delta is 7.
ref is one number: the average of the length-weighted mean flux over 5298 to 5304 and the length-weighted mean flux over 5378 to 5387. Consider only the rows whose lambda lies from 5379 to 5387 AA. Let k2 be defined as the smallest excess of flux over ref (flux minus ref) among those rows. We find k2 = -2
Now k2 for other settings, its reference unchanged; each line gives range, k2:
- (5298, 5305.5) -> -6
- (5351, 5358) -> 3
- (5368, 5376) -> -15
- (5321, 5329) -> -20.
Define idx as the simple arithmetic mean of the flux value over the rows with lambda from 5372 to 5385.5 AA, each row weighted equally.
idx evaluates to 42.9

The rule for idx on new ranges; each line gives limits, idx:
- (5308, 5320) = 45.5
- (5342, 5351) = 41.5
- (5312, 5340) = 40.9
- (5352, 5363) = 45.7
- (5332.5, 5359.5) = 42.6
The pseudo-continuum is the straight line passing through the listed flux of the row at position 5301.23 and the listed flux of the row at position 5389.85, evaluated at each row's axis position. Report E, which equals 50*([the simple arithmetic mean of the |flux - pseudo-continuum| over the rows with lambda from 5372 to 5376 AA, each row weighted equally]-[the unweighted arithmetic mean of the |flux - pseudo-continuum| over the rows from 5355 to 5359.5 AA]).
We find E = -108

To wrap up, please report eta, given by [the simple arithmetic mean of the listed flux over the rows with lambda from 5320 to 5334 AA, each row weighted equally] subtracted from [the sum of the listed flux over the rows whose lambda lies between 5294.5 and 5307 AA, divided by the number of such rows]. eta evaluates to 3.2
